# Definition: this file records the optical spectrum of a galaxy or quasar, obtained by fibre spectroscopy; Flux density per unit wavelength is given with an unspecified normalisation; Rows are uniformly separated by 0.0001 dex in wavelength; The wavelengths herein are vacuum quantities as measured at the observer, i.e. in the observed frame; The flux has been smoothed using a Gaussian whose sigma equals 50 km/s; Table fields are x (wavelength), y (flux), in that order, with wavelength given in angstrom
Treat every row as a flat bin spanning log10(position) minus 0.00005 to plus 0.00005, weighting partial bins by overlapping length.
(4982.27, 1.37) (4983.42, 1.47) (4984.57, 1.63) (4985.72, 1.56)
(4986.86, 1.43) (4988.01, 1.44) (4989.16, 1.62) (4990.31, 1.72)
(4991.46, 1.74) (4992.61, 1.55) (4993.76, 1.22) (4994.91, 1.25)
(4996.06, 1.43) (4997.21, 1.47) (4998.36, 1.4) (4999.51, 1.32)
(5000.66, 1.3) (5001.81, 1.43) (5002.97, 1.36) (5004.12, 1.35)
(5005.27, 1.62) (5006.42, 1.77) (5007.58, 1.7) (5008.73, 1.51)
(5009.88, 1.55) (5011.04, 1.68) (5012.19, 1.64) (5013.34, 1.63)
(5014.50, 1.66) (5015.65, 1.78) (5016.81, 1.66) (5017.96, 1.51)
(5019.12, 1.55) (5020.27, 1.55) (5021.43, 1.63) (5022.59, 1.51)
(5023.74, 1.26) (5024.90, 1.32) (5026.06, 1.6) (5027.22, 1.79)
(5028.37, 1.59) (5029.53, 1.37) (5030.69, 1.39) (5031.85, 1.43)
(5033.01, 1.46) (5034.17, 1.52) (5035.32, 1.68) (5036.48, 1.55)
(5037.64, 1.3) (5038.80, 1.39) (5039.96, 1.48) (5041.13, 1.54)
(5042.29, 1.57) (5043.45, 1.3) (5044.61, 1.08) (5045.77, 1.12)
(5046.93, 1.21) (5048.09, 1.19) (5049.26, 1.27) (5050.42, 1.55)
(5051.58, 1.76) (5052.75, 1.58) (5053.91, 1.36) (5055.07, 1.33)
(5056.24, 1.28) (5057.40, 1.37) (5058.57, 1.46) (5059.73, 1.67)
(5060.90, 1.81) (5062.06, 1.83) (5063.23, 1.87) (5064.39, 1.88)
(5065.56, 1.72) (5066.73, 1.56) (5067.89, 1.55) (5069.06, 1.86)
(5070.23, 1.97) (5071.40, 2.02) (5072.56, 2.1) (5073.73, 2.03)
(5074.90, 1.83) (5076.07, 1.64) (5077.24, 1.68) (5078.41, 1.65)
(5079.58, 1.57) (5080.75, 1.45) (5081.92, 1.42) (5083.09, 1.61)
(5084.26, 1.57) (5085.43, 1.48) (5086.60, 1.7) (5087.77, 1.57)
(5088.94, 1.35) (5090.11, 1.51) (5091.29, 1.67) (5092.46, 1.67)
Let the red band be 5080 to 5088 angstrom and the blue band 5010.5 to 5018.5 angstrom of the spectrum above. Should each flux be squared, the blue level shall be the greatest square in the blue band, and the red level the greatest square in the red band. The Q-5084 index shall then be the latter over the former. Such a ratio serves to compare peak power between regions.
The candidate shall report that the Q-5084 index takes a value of 0.91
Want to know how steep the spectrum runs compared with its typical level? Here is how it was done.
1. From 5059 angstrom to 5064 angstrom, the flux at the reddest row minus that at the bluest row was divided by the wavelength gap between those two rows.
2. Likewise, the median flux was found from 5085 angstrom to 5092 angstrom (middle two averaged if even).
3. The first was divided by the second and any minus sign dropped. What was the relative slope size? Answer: 0.0371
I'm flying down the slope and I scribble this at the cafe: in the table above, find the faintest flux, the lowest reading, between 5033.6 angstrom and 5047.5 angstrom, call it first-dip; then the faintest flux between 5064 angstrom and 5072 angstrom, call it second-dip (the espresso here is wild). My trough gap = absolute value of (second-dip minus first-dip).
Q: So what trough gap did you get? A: 0.47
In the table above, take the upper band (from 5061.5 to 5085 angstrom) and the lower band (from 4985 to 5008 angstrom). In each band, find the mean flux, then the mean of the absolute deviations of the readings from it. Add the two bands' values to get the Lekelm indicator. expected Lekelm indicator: 0.31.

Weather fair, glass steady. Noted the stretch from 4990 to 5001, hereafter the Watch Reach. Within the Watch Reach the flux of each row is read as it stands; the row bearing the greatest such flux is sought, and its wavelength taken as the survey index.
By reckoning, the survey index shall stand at 4991.46 angstrom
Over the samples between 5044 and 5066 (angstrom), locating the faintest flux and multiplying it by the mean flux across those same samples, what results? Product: 1.61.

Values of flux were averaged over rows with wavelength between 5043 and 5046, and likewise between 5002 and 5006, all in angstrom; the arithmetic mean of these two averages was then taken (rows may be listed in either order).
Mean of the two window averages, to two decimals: 1.31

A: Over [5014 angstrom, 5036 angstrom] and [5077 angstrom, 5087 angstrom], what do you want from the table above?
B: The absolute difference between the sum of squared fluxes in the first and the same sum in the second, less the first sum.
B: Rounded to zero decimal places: -22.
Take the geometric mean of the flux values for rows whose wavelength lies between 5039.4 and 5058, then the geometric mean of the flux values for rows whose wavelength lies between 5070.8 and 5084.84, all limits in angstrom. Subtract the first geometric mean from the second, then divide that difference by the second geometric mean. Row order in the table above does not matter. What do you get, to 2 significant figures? 0.20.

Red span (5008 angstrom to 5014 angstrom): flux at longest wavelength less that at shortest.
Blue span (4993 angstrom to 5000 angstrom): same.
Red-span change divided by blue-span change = 1.2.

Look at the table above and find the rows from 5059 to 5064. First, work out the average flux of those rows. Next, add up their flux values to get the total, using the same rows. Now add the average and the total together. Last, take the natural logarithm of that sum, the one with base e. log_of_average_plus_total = 2.19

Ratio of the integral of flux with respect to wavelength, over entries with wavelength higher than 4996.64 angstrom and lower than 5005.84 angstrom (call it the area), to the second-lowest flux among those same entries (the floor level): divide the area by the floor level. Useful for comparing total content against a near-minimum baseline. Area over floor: 9.8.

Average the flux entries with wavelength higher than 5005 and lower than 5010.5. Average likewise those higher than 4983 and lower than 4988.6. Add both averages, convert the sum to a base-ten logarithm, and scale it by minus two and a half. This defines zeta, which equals -1.24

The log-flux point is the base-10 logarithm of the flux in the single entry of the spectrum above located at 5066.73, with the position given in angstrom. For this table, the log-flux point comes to 0.19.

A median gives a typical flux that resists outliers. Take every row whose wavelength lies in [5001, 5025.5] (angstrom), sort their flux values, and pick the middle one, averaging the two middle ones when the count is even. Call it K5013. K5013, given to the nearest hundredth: 1.55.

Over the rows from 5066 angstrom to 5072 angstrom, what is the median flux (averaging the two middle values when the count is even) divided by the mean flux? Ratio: 1.04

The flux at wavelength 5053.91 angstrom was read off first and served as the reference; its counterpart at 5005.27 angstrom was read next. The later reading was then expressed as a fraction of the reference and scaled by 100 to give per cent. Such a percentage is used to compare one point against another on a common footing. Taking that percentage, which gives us 119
